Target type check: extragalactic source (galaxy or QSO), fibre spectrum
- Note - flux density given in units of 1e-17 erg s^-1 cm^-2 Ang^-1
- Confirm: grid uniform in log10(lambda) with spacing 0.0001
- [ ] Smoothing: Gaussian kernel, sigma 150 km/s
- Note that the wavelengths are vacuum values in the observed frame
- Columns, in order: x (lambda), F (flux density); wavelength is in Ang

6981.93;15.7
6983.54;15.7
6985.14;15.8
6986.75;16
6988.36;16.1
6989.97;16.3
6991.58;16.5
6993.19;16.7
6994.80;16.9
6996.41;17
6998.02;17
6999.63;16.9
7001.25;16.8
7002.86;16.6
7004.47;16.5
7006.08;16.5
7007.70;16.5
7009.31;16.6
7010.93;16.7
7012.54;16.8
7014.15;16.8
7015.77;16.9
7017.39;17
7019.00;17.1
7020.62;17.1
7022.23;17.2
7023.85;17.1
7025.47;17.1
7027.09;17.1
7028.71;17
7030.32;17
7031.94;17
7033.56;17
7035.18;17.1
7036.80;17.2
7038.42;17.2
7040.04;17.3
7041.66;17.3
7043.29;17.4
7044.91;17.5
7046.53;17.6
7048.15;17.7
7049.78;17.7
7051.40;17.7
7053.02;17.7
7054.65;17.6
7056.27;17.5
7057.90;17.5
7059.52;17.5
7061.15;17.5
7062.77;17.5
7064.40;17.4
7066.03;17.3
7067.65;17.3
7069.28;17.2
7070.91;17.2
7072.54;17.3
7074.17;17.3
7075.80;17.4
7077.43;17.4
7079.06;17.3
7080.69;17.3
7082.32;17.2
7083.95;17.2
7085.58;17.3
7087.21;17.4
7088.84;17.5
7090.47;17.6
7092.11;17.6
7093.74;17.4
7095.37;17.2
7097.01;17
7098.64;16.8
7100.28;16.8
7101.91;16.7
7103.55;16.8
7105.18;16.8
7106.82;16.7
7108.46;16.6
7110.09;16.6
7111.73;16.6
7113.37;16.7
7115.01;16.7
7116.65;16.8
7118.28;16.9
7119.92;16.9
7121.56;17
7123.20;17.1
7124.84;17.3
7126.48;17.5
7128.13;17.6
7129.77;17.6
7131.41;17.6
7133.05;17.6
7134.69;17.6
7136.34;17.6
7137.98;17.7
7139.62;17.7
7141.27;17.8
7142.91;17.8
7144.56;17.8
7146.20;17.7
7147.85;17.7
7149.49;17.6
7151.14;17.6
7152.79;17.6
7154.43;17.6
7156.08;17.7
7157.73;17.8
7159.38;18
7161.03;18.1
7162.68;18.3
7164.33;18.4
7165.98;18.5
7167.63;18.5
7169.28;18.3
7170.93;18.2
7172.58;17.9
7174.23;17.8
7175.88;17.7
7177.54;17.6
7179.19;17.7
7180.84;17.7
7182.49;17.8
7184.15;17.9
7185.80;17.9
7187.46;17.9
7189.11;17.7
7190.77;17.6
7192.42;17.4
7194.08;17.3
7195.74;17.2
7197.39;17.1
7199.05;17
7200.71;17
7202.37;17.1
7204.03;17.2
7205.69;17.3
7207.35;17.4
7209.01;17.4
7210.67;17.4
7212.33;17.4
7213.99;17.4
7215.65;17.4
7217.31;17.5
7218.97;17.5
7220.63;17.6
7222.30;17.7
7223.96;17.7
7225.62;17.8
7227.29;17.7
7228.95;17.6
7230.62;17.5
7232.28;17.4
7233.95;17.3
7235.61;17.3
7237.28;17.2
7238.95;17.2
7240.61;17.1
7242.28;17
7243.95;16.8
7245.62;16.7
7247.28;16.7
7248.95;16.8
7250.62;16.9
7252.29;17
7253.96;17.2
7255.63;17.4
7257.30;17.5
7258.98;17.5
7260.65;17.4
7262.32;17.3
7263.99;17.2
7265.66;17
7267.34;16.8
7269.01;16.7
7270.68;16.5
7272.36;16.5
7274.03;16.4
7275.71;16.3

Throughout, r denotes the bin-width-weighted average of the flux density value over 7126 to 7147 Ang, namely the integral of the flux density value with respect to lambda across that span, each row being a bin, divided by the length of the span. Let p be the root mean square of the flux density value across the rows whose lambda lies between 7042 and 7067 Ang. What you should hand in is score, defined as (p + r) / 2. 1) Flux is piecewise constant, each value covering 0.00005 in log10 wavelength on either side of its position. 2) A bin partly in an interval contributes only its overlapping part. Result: 17.6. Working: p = 17.5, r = 17.7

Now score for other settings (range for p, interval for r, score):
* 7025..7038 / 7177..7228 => 17.3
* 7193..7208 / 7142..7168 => 17.5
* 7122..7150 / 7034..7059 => 17.5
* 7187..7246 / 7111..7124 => 17.1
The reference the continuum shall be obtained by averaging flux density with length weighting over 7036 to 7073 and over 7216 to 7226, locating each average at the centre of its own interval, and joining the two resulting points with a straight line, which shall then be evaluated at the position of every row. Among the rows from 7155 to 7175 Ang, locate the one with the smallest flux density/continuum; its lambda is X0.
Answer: 7156.08 Ang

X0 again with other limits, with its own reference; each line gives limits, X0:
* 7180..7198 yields 7197.39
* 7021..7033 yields 7031.94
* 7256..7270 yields 7269.01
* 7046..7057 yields 7056.27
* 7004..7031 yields 7007.70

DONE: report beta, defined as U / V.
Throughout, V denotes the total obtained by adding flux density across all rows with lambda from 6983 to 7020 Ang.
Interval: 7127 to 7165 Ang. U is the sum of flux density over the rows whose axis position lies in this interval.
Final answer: 1.07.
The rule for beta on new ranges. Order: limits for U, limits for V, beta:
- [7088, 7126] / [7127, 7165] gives 0.95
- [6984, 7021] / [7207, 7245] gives 0.96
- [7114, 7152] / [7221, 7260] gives 1.01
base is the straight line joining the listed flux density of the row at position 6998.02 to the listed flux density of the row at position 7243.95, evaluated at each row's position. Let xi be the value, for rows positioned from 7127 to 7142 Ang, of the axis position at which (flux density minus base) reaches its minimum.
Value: 7128.13 Ang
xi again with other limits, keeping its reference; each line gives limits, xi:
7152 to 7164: 7152.79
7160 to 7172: 7161.03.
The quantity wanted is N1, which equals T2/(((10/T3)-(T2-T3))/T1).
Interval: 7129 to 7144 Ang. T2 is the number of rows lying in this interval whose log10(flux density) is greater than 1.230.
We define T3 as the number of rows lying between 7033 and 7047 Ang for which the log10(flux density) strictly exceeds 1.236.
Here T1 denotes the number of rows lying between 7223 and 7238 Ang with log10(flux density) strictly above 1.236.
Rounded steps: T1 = 8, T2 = 9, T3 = 5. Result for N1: -36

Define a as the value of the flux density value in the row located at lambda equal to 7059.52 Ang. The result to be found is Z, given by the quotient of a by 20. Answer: 0.875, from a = 17.5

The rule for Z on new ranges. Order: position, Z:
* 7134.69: 0.880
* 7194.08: 0.865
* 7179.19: 0.885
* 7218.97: 0.875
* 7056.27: 0.875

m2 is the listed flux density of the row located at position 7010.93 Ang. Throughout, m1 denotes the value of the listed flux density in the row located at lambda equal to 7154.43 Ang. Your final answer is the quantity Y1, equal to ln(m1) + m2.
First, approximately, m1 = 17.6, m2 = 16.7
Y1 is 19.6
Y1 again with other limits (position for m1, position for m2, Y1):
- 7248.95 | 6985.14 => 18.6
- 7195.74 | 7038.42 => 20.0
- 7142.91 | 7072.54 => 20.2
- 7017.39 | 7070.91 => 20.0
